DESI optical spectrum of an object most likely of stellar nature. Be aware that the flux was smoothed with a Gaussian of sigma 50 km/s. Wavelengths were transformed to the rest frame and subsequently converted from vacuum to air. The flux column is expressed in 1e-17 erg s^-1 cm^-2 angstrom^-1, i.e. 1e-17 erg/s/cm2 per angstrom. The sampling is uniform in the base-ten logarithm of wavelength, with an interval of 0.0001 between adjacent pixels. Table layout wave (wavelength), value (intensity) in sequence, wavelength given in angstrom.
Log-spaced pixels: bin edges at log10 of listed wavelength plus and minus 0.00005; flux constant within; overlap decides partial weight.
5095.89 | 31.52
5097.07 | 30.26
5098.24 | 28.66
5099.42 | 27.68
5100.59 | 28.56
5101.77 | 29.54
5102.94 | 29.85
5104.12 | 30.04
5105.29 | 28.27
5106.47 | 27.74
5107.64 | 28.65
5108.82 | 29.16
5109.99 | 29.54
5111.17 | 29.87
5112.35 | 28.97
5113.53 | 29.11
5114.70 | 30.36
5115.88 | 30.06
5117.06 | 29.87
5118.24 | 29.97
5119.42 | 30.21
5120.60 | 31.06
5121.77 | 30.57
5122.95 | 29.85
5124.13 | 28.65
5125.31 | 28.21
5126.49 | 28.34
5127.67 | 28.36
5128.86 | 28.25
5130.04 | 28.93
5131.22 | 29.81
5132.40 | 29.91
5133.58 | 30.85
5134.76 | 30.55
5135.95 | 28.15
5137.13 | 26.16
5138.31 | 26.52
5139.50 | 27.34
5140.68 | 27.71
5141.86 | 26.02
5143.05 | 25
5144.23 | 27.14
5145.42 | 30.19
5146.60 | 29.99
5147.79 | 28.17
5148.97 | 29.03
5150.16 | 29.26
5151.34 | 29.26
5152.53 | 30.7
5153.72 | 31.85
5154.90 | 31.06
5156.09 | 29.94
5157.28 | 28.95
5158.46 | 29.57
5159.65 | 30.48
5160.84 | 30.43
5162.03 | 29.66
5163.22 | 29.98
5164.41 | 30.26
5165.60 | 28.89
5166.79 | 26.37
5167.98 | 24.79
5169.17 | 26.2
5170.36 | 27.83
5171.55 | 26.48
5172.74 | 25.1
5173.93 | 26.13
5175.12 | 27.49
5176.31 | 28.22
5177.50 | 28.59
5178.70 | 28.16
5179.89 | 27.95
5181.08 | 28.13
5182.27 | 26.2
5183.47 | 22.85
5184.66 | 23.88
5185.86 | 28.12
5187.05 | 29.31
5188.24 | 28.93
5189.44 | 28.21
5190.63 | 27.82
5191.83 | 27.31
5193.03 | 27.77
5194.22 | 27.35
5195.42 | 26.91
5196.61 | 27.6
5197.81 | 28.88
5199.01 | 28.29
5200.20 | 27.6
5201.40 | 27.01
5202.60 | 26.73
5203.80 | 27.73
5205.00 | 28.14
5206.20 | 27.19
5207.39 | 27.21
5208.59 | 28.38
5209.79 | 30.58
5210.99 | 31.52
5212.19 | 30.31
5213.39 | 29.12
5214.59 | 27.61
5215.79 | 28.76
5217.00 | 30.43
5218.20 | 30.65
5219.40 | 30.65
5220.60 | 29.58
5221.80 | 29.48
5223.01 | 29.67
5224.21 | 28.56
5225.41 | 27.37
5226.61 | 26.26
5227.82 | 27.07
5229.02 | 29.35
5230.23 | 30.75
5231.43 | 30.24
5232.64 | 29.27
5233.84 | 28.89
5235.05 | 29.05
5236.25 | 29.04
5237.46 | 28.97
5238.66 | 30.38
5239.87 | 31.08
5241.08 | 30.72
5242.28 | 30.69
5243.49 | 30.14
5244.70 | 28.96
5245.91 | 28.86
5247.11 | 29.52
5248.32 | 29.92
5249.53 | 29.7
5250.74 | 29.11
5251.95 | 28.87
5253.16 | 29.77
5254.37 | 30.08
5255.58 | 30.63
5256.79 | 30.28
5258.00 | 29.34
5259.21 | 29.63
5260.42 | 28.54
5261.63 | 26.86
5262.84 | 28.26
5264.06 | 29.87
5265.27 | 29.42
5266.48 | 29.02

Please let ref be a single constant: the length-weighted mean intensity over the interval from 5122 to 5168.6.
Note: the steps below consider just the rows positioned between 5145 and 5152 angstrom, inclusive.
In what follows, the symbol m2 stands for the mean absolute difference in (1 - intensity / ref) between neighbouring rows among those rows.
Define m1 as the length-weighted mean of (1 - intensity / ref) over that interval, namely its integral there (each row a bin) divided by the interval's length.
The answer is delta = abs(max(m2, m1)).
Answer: 0.022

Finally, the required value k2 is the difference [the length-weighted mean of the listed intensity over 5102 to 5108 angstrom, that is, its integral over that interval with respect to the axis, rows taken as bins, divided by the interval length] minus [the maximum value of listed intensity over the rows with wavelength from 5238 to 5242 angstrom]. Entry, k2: -2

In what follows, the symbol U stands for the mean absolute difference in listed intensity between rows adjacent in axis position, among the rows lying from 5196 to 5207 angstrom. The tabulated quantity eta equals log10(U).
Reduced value -0.14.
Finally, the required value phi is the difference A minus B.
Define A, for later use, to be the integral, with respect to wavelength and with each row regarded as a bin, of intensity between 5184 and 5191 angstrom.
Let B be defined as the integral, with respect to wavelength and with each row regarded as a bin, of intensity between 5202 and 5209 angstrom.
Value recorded 1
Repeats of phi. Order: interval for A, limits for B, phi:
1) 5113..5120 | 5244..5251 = 4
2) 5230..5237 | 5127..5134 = 1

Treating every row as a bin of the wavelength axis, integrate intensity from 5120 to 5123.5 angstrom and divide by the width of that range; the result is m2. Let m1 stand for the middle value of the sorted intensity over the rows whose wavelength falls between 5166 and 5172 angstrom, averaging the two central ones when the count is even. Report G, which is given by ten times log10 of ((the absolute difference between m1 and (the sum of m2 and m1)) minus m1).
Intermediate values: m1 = 26.4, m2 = 30.6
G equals 6.2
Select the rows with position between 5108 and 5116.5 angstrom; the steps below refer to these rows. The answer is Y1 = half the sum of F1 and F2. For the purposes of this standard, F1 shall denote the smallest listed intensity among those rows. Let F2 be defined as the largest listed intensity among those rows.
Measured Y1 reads 29.7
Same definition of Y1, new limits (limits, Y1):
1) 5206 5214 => 29.4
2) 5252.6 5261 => 29.6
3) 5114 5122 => 30.5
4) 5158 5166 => 29.7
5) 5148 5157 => 30.4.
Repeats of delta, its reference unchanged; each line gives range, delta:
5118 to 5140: 0.024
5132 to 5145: 0.042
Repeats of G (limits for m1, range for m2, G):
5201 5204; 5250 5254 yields 3.6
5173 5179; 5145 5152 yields 0.7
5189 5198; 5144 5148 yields 1.4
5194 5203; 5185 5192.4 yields -1.9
